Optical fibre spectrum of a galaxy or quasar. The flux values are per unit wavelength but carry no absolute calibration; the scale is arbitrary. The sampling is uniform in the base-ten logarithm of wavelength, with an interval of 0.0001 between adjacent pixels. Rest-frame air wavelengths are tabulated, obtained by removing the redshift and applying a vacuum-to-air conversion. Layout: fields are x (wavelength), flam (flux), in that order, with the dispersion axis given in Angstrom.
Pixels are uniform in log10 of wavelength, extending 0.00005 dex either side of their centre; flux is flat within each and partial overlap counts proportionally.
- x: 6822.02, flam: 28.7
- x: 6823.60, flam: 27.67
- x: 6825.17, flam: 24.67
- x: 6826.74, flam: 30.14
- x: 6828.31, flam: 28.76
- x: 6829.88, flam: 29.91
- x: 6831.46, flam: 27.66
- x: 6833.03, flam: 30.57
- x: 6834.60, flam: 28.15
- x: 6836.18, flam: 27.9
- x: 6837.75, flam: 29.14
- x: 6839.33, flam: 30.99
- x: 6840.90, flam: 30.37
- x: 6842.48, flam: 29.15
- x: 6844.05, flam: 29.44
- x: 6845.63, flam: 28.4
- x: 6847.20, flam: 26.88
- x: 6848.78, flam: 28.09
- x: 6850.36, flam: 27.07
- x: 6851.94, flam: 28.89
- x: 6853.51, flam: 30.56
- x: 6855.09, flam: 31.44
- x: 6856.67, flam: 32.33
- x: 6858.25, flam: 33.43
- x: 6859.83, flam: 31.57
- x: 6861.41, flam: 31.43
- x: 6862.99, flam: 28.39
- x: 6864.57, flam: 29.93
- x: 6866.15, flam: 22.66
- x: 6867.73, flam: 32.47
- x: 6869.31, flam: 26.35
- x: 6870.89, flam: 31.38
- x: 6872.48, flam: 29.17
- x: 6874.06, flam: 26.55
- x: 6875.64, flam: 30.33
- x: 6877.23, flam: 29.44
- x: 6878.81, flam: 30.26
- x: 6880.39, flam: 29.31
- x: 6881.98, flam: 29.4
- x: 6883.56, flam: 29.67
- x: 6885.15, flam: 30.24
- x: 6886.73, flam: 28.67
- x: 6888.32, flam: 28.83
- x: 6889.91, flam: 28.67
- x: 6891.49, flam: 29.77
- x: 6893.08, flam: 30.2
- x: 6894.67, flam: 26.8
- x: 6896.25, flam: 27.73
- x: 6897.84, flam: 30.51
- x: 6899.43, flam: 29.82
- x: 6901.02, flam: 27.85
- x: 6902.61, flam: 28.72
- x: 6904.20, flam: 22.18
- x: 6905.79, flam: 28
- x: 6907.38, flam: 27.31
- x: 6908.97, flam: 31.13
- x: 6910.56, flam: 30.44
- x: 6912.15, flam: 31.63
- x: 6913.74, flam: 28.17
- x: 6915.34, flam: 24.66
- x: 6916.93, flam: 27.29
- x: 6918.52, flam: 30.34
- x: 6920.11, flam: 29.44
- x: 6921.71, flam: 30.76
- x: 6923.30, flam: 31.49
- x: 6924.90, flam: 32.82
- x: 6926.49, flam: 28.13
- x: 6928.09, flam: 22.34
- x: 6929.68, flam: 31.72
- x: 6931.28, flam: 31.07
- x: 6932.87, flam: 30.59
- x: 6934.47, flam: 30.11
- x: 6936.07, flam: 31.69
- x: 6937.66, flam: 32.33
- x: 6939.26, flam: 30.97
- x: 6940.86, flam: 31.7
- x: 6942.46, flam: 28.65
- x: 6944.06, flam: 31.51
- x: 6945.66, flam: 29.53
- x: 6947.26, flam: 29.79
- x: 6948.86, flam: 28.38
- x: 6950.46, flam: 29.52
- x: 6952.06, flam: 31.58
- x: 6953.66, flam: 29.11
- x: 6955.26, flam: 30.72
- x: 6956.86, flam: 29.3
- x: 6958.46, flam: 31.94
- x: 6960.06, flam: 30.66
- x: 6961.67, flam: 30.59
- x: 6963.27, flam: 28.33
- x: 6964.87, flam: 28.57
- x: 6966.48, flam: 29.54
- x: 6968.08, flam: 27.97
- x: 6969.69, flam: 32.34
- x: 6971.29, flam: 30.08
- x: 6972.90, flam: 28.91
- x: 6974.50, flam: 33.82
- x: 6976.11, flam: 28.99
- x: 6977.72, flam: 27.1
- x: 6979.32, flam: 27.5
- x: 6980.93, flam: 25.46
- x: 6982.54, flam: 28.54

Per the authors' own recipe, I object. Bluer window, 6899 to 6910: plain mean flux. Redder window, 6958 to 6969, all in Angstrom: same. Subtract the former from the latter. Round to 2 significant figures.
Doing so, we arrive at 1.8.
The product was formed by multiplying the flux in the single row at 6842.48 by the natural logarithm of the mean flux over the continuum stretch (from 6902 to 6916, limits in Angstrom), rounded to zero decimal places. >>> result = 97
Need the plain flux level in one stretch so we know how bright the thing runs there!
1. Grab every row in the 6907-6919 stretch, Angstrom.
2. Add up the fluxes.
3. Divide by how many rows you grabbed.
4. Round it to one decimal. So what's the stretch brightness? 28.9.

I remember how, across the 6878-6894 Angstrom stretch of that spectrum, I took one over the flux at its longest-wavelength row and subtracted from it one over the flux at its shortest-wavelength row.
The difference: 0.000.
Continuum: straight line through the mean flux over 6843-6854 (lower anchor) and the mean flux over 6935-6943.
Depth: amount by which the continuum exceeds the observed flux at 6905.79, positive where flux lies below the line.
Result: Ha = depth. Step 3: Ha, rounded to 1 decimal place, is 2.1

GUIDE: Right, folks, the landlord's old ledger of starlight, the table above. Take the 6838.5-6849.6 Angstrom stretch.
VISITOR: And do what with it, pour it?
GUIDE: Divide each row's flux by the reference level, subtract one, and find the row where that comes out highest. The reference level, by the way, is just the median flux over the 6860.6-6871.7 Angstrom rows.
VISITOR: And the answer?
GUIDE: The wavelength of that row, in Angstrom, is 6839.33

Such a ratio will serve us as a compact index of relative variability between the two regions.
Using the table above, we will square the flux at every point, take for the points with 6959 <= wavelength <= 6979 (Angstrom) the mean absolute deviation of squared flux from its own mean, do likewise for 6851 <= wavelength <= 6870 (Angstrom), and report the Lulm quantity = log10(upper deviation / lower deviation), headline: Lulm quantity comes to -0.17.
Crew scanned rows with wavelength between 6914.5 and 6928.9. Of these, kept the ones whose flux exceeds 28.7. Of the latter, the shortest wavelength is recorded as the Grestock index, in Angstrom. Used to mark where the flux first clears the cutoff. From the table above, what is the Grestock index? 6918.52 Angstrom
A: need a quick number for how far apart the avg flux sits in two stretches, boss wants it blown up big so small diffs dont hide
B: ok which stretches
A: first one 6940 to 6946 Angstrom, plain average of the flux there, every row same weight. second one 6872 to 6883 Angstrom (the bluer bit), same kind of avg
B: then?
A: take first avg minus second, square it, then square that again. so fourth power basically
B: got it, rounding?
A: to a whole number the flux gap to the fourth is 2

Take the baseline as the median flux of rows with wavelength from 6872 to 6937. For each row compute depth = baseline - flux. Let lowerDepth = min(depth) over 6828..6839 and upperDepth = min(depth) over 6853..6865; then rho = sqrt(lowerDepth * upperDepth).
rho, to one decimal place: 2.1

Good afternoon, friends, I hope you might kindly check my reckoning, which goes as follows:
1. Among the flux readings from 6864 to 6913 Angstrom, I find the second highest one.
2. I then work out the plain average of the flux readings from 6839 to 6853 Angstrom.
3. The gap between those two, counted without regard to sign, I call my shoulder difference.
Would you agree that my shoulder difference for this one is 2.8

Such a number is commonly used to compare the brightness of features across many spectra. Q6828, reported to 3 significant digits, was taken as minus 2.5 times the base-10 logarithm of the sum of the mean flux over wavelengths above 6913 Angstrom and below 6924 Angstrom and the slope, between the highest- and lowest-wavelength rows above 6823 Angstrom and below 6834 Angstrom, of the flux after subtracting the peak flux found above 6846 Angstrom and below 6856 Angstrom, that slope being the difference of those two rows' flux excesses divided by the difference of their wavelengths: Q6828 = -3.66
